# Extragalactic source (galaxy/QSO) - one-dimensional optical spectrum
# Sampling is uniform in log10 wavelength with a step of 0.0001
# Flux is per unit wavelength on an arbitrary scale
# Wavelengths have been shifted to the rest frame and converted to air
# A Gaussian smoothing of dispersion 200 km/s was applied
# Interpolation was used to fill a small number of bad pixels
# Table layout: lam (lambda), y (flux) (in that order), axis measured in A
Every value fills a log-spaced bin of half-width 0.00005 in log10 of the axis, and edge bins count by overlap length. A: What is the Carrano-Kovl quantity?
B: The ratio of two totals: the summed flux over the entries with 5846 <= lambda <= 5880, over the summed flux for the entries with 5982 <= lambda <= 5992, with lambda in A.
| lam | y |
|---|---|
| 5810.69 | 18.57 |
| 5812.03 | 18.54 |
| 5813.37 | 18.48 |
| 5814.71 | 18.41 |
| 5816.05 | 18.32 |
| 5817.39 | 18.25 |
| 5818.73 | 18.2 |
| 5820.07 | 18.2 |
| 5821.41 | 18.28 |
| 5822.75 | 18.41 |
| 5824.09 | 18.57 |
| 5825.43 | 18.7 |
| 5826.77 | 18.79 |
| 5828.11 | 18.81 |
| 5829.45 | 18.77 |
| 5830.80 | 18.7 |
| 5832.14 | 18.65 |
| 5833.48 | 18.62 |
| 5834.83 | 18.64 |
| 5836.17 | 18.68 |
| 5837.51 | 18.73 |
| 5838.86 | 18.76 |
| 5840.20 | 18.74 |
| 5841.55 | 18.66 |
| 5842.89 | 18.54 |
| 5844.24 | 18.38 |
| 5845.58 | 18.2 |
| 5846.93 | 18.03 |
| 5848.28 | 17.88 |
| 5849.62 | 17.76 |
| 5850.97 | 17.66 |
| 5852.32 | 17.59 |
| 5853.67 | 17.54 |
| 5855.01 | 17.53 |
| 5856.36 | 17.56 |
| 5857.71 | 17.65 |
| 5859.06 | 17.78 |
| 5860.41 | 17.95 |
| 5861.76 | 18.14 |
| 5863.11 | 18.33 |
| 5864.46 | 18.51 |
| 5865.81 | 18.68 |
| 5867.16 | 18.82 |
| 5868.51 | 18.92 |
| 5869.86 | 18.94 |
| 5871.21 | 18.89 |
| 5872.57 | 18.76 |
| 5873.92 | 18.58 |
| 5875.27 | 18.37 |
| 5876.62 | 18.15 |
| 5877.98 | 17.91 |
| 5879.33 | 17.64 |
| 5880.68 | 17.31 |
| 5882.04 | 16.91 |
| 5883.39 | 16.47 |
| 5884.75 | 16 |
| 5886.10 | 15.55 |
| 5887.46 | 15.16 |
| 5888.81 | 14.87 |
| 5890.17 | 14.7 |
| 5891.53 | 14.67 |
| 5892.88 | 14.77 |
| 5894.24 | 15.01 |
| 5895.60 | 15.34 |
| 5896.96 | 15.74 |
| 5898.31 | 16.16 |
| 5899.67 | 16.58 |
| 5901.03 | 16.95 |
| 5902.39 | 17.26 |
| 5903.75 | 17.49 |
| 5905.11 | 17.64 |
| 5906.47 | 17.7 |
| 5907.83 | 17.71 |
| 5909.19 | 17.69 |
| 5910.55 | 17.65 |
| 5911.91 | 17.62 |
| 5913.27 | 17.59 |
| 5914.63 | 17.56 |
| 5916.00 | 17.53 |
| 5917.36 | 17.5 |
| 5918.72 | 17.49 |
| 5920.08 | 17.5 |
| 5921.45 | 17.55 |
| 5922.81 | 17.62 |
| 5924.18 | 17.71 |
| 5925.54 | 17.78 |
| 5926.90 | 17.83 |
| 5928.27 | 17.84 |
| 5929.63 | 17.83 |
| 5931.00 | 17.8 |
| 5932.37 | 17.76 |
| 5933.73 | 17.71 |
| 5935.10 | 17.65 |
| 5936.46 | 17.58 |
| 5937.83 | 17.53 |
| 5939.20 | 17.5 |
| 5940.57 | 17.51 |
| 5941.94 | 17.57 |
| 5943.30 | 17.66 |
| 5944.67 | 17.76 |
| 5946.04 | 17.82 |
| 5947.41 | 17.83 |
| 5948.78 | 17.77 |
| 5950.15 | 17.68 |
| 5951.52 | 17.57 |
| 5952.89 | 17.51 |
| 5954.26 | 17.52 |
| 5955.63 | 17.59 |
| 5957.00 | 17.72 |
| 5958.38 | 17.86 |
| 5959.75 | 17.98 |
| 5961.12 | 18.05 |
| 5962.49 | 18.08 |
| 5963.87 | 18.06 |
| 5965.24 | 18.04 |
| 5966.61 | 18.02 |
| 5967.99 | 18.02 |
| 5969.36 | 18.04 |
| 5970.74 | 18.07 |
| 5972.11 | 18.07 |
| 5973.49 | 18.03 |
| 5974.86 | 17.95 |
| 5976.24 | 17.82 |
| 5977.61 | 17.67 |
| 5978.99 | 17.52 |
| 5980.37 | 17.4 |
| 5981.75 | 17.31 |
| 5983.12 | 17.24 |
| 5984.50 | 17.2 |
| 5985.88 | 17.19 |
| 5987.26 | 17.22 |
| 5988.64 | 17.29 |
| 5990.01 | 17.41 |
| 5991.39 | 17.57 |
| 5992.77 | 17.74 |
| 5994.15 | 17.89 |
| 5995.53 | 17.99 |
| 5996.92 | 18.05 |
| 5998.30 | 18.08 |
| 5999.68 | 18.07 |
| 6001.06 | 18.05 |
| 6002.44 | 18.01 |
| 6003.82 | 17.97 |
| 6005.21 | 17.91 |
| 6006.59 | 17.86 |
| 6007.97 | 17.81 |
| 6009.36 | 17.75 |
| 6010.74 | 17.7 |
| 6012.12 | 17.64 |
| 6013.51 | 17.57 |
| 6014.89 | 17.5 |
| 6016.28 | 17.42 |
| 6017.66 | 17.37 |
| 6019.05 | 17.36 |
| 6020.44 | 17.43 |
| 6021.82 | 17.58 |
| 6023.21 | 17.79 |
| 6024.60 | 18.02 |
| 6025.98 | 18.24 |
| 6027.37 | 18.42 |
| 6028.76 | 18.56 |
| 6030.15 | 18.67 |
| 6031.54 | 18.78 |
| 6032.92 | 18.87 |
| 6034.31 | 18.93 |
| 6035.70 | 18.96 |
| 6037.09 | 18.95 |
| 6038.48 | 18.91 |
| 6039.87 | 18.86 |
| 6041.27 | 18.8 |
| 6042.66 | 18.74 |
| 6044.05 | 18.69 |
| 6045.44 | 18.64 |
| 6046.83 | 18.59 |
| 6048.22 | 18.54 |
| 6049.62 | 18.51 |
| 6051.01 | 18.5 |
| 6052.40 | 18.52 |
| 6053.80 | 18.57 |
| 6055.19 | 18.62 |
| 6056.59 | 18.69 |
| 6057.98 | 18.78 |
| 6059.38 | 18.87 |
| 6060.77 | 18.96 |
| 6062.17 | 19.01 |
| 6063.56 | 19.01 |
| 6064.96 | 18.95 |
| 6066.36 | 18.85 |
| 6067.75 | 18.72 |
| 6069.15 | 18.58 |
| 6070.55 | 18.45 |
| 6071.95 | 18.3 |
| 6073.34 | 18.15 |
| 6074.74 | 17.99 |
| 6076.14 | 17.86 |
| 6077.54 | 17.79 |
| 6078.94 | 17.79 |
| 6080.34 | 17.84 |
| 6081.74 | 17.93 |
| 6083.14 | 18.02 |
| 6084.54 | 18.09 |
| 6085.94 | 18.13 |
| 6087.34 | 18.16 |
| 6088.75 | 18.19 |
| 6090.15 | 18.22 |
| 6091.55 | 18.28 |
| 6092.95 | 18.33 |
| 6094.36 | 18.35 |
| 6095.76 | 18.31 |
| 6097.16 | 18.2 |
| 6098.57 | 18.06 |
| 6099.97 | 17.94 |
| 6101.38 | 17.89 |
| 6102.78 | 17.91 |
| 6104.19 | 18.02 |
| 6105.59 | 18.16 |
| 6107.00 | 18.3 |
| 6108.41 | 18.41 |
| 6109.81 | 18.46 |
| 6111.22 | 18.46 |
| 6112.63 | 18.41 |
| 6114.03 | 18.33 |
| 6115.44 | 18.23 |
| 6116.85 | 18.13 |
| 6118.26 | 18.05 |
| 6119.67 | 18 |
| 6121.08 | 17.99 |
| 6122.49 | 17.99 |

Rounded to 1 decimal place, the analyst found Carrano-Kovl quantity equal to 3.7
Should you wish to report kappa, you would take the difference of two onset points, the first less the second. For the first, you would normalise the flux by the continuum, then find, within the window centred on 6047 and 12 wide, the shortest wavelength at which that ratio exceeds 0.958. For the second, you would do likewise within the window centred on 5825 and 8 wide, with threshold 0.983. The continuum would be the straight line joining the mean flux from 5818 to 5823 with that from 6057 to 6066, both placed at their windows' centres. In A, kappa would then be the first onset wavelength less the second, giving 219.9 A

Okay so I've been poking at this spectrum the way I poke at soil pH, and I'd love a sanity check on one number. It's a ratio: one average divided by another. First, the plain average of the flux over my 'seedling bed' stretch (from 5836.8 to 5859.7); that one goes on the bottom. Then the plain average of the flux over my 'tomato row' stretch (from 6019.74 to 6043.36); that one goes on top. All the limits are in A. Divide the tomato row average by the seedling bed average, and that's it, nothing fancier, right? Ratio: 1.02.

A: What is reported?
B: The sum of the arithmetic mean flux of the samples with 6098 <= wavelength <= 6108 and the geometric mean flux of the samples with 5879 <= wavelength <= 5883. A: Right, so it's 35.3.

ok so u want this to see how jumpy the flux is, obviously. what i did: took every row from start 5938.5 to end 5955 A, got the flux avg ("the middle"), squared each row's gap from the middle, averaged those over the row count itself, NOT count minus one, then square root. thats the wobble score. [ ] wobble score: 0.12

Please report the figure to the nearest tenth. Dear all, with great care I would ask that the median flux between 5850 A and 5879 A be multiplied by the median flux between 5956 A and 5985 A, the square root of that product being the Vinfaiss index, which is 18.1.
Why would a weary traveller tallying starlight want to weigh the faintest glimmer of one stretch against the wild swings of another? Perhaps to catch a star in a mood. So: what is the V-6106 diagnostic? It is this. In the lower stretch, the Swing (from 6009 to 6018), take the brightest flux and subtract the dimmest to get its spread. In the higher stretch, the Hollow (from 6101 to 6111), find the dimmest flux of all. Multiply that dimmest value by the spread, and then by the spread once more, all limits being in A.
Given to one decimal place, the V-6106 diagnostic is 2.6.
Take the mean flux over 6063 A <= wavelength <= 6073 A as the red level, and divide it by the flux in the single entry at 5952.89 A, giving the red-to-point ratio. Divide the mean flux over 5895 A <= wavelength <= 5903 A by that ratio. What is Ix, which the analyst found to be 15.3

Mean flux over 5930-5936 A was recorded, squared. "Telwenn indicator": 314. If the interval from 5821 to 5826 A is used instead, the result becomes 342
